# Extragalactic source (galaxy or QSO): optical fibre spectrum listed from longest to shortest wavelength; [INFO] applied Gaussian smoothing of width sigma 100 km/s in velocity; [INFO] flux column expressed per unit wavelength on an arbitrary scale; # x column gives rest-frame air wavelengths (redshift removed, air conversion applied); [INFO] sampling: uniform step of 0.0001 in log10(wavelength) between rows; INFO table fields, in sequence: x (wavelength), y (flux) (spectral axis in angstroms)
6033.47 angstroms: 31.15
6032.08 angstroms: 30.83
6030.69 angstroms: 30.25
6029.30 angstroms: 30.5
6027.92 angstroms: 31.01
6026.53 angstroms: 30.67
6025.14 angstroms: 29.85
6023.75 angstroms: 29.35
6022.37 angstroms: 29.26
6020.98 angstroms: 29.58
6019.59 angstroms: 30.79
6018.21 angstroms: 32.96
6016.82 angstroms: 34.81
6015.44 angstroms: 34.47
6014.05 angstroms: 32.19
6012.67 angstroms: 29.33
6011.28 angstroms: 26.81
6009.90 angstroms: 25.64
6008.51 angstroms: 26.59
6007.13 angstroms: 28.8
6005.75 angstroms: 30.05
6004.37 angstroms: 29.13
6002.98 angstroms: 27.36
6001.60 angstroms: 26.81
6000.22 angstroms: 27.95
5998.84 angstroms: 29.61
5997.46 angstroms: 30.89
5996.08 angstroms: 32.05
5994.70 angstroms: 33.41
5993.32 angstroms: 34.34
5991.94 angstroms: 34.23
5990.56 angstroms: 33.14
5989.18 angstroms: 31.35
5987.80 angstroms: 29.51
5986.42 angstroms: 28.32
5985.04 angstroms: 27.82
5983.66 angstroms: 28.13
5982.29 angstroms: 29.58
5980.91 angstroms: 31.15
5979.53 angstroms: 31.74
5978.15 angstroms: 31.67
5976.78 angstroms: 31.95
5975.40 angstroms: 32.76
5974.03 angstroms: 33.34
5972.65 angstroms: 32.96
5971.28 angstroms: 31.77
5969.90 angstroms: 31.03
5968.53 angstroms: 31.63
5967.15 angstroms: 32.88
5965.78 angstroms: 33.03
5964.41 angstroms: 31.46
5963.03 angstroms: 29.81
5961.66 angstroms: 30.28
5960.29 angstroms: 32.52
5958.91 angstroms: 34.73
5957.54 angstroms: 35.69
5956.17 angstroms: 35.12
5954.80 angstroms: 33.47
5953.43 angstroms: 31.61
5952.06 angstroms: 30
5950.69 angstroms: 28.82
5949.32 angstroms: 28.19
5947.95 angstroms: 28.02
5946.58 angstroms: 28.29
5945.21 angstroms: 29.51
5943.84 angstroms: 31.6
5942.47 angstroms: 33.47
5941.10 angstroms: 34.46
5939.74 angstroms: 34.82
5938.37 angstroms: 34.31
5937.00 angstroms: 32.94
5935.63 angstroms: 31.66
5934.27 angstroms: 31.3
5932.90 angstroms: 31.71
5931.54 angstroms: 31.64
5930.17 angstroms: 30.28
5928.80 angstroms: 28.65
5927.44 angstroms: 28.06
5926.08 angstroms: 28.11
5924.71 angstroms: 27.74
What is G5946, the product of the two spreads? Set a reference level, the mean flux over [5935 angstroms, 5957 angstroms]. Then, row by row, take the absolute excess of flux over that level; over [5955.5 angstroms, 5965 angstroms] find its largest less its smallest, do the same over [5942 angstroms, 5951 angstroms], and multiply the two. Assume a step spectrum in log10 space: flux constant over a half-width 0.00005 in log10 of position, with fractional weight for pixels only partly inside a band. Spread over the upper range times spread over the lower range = 14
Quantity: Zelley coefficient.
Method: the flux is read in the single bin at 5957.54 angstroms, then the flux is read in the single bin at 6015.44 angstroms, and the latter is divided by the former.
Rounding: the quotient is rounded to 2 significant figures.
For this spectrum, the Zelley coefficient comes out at 0.97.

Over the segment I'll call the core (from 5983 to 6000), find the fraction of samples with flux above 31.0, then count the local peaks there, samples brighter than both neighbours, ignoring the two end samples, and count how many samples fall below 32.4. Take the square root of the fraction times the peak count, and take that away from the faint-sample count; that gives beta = 7.3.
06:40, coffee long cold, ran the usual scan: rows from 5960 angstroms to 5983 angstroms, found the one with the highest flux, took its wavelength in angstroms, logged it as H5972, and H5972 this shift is 5974.03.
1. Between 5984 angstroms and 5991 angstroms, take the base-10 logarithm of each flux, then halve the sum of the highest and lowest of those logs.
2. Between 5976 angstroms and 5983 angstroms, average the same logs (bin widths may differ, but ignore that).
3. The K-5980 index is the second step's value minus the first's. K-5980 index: 0.012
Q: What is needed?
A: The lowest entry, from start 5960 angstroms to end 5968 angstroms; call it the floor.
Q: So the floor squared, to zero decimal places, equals 889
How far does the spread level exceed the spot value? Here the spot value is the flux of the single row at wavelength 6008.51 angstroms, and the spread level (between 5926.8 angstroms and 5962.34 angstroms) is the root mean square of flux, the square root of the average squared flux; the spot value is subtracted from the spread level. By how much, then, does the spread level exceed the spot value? 5.1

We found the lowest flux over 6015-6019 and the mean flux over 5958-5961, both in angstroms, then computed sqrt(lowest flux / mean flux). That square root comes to 0.99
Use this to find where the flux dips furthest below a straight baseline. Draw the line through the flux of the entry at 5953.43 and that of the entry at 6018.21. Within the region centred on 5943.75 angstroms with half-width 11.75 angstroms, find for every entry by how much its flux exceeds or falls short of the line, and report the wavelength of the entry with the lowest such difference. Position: 5947.95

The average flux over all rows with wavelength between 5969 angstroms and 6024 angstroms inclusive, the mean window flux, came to 30.6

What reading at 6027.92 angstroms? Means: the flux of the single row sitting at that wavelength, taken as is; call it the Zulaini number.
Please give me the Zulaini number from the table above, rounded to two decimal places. 31.01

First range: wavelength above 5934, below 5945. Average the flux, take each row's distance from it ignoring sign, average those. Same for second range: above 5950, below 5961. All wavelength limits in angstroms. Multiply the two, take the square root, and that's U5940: 1.55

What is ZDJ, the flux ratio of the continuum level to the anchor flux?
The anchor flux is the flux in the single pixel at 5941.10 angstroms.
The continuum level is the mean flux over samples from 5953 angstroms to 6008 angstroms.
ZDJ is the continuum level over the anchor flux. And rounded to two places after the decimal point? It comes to 0.91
